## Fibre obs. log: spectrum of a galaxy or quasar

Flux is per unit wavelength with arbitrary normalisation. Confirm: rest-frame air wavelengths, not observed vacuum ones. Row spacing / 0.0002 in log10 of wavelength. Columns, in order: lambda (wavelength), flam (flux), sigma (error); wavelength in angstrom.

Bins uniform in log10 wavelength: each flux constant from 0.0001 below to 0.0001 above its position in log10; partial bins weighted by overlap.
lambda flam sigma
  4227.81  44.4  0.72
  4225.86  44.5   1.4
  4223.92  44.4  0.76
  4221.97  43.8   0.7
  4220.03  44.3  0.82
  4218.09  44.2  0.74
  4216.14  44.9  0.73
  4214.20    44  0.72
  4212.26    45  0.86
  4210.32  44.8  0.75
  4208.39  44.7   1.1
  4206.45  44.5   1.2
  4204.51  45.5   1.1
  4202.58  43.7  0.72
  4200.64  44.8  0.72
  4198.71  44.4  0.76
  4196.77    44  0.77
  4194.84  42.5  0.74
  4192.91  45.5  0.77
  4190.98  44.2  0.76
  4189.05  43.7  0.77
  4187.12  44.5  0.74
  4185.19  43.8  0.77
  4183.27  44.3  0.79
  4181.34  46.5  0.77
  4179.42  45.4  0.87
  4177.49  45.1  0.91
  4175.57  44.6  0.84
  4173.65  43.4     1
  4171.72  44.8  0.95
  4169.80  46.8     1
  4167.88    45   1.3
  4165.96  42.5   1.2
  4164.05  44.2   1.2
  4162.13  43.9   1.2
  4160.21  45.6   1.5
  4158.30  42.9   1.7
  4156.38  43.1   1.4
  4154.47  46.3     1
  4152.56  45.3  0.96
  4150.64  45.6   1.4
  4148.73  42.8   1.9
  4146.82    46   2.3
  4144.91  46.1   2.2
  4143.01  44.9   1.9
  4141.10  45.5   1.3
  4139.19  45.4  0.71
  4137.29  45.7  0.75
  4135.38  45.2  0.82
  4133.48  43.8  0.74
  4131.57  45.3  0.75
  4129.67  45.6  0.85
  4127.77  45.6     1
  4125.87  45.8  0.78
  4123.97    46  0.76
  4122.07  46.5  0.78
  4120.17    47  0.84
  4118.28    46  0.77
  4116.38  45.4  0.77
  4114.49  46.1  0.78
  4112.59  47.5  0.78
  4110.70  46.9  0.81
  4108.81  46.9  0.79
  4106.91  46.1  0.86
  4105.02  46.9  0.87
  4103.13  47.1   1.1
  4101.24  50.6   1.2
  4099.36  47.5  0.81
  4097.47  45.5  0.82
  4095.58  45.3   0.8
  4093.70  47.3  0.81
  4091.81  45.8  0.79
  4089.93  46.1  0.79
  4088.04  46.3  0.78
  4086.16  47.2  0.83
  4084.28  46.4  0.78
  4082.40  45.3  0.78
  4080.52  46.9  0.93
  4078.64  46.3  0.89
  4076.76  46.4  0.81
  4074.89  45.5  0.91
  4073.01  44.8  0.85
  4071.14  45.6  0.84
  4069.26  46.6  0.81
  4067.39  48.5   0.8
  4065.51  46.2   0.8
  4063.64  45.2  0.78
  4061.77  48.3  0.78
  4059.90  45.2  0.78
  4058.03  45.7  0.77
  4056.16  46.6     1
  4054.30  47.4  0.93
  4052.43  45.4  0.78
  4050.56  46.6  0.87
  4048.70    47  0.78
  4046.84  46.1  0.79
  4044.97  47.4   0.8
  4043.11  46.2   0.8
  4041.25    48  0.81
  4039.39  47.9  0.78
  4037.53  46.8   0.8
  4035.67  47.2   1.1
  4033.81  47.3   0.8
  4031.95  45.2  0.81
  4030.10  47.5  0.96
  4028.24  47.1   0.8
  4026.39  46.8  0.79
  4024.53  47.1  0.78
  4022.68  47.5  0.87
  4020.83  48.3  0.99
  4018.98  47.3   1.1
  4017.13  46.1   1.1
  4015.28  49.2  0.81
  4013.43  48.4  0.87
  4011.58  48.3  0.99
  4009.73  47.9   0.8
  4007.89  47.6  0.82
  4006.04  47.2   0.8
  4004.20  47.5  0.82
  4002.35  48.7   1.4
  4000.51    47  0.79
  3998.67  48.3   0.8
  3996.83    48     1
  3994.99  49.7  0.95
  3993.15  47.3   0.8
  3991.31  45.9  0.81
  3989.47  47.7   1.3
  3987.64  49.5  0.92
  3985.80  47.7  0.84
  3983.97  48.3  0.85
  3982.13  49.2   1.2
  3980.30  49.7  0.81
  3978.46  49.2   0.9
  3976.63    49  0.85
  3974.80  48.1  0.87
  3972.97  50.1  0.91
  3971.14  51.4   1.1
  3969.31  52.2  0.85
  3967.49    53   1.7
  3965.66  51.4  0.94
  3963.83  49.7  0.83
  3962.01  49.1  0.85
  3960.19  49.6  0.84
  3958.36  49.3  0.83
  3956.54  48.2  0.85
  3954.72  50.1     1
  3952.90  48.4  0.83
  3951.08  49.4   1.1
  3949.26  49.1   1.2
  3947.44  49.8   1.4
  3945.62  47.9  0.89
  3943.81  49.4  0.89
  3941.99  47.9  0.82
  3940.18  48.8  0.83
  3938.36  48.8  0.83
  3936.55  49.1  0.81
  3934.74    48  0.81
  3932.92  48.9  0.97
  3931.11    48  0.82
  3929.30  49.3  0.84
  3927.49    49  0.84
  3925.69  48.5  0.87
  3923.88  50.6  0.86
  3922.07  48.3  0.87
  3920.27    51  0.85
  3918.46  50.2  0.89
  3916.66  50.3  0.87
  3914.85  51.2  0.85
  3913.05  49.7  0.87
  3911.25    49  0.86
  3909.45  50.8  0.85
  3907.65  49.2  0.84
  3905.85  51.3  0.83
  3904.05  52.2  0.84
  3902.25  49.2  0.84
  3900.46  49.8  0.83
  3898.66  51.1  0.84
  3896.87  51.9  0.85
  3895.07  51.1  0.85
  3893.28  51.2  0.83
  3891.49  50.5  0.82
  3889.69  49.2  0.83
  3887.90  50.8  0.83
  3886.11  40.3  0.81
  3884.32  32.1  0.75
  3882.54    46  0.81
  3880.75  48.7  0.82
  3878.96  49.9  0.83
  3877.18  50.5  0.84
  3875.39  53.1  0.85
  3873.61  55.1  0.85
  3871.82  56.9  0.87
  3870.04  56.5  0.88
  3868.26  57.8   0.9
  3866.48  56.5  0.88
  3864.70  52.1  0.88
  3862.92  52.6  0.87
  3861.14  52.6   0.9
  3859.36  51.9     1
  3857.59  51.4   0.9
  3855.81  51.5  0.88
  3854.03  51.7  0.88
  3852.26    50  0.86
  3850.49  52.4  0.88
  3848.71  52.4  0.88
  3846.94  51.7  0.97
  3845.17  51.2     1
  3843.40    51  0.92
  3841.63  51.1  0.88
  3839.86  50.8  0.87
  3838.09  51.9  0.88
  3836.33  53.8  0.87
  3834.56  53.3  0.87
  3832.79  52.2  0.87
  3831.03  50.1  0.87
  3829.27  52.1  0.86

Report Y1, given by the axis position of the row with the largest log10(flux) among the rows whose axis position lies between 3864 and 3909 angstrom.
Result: 3868.26 angstrom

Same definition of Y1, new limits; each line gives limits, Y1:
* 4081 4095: 4093.70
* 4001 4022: 4015.28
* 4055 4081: 4067.39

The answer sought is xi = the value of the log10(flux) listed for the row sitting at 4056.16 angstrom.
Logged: 1.67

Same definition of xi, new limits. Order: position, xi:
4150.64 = 1.66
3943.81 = 1.69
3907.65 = 1.69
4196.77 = 1.64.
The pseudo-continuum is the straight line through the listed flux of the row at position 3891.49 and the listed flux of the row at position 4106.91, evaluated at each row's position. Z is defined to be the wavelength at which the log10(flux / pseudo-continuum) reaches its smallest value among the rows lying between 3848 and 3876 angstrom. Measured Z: 3852.26 angstrom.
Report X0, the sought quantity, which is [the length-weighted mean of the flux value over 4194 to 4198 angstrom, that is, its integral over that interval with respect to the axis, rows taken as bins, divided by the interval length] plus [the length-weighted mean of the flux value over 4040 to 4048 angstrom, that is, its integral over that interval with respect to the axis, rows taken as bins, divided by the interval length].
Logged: 90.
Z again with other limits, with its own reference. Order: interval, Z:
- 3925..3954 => 3931.11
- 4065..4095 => 4073.01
